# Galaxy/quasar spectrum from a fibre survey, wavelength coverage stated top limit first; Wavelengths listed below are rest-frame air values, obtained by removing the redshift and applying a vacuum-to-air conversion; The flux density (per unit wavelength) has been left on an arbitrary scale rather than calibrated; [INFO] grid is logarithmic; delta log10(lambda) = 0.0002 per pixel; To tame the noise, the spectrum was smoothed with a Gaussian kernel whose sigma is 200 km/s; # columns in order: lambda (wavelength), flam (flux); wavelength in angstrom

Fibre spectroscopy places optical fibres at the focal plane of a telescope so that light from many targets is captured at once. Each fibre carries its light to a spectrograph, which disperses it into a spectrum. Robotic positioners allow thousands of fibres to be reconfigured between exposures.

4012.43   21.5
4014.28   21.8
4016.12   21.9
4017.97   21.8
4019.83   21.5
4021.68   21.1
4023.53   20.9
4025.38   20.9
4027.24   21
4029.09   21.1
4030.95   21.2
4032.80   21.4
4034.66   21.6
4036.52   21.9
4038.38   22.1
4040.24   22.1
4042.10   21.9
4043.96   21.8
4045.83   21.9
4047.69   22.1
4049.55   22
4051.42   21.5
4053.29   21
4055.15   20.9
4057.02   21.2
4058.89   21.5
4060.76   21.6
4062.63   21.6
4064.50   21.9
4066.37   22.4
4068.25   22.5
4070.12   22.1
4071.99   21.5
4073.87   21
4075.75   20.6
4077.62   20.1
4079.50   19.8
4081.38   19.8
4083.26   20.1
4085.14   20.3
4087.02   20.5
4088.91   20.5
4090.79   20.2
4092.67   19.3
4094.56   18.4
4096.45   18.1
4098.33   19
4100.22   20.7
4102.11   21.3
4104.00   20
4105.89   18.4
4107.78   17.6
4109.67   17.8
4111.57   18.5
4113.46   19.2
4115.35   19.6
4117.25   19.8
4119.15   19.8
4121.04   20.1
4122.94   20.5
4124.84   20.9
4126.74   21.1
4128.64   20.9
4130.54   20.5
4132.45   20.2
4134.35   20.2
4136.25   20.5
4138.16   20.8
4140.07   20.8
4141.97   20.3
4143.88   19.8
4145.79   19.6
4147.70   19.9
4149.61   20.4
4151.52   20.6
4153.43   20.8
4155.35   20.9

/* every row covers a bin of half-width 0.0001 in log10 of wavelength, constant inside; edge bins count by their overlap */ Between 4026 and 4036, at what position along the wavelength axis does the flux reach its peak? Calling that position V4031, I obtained 4034.66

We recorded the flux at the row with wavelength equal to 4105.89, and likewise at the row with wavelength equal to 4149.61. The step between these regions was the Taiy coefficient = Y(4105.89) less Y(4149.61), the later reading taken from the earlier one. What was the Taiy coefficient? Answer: -2.0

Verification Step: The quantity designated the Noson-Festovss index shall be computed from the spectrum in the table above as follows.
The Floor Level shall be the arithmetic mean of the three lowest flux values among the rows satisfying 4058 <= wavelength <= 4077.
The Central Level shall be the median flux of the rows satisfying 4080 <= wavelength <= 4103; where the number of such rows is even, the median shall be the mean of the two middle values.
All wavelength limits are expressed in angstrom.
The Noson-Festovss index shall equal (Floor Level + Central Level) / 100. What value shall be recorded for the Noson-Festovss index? 0.4118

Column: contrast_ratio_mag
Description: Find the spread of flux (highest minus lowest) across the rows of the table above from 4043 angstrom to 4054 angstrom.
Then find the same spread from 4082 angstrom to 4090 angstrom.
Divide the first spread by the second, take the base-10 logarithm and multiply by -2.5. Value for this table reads -1.1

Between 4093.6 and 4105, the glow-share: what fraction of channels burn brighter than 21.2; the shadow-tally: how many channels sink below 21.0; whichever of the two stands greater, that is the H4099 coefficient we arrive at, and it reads 5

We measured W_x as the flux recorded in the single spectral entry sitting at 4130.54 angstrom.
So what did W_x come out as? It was 20.5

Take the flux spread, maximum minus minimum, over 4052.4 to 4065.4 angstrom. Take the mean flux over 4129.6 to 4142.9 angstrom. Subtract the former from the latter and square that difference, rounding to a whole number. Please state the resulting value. 379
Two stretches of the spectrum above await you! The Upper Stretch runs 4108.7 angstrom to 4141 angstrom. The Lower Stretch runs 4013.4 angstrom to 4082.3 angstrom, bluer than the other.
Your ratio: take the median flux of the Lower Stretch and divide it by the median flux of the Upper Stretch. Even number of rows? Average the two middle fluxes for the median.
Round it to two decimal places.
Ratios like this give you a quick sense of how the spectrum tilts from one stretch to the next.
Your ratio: 1.06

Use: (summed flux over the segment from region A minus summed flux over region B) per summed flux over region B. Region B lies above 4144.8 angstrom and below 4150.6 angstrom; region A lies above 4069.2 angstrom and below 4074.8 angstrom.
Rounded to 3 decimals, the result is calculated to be 0.078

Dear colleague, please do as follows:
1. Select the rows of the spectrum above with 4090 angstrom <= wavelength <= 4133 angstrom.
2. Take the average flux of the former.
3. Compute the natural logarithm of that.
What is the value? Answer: 2.98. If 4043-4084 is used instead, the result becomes 3.06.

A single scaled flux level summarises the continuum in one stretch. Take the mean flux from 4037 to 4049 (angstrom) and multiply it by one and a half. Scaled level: 33.0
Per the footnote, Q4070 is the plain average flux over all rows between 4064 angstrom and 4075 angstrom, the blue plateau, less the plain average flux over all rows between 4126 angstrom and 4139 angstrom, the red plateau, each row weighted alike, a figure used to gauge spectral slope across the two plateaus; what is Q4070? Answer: 1.3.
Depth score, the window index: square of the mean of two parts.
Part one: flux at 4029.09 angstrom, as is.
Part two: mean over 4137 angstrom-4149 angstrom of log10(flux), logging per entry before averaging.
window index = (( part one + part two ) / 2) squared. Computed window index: 125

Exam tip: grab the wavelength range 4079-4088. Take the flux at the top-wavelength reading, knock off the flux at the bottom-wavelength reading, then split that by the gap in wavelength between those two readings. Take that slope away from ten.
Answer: 9.9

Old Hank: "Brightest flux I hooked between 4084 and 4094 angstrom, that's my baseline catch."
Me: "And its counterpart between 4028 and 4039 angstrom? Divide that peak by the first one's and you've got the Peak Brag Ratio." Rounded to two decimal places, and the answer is 1.08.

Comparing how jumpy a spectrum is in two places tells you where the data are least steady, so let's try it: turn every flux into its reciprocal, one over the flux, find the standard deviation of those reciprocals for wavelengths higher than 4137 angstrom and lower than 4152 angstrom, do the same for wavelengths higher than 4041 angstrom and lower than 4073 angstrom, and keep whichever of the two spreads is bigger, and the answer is 0.0011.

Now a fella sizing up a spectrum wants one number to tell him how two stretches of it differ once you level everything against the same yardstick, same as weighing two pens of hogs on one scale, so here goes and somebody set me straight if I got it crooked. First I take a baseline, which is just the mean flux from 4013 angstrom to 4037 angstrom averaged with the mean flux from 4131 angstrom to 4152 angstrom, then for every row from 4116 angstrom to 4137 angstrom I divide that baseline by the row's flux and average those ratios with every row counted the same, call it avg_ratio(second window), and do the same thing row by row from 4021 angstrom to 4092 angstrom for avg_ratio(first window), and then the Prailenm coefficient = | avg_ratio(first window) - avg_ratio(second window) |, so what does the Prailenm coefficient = 0.040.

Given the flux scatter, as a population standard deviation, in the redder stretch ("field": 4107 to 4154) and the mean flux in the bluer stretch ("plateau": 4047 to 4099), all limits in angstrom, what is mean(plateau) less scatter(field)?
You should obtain 19.9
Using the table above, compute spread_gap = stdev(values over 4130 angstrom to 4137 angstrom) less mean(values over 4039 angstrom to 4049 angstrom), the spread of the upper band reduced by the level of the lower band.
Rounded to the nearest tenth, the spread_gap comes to -21.8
